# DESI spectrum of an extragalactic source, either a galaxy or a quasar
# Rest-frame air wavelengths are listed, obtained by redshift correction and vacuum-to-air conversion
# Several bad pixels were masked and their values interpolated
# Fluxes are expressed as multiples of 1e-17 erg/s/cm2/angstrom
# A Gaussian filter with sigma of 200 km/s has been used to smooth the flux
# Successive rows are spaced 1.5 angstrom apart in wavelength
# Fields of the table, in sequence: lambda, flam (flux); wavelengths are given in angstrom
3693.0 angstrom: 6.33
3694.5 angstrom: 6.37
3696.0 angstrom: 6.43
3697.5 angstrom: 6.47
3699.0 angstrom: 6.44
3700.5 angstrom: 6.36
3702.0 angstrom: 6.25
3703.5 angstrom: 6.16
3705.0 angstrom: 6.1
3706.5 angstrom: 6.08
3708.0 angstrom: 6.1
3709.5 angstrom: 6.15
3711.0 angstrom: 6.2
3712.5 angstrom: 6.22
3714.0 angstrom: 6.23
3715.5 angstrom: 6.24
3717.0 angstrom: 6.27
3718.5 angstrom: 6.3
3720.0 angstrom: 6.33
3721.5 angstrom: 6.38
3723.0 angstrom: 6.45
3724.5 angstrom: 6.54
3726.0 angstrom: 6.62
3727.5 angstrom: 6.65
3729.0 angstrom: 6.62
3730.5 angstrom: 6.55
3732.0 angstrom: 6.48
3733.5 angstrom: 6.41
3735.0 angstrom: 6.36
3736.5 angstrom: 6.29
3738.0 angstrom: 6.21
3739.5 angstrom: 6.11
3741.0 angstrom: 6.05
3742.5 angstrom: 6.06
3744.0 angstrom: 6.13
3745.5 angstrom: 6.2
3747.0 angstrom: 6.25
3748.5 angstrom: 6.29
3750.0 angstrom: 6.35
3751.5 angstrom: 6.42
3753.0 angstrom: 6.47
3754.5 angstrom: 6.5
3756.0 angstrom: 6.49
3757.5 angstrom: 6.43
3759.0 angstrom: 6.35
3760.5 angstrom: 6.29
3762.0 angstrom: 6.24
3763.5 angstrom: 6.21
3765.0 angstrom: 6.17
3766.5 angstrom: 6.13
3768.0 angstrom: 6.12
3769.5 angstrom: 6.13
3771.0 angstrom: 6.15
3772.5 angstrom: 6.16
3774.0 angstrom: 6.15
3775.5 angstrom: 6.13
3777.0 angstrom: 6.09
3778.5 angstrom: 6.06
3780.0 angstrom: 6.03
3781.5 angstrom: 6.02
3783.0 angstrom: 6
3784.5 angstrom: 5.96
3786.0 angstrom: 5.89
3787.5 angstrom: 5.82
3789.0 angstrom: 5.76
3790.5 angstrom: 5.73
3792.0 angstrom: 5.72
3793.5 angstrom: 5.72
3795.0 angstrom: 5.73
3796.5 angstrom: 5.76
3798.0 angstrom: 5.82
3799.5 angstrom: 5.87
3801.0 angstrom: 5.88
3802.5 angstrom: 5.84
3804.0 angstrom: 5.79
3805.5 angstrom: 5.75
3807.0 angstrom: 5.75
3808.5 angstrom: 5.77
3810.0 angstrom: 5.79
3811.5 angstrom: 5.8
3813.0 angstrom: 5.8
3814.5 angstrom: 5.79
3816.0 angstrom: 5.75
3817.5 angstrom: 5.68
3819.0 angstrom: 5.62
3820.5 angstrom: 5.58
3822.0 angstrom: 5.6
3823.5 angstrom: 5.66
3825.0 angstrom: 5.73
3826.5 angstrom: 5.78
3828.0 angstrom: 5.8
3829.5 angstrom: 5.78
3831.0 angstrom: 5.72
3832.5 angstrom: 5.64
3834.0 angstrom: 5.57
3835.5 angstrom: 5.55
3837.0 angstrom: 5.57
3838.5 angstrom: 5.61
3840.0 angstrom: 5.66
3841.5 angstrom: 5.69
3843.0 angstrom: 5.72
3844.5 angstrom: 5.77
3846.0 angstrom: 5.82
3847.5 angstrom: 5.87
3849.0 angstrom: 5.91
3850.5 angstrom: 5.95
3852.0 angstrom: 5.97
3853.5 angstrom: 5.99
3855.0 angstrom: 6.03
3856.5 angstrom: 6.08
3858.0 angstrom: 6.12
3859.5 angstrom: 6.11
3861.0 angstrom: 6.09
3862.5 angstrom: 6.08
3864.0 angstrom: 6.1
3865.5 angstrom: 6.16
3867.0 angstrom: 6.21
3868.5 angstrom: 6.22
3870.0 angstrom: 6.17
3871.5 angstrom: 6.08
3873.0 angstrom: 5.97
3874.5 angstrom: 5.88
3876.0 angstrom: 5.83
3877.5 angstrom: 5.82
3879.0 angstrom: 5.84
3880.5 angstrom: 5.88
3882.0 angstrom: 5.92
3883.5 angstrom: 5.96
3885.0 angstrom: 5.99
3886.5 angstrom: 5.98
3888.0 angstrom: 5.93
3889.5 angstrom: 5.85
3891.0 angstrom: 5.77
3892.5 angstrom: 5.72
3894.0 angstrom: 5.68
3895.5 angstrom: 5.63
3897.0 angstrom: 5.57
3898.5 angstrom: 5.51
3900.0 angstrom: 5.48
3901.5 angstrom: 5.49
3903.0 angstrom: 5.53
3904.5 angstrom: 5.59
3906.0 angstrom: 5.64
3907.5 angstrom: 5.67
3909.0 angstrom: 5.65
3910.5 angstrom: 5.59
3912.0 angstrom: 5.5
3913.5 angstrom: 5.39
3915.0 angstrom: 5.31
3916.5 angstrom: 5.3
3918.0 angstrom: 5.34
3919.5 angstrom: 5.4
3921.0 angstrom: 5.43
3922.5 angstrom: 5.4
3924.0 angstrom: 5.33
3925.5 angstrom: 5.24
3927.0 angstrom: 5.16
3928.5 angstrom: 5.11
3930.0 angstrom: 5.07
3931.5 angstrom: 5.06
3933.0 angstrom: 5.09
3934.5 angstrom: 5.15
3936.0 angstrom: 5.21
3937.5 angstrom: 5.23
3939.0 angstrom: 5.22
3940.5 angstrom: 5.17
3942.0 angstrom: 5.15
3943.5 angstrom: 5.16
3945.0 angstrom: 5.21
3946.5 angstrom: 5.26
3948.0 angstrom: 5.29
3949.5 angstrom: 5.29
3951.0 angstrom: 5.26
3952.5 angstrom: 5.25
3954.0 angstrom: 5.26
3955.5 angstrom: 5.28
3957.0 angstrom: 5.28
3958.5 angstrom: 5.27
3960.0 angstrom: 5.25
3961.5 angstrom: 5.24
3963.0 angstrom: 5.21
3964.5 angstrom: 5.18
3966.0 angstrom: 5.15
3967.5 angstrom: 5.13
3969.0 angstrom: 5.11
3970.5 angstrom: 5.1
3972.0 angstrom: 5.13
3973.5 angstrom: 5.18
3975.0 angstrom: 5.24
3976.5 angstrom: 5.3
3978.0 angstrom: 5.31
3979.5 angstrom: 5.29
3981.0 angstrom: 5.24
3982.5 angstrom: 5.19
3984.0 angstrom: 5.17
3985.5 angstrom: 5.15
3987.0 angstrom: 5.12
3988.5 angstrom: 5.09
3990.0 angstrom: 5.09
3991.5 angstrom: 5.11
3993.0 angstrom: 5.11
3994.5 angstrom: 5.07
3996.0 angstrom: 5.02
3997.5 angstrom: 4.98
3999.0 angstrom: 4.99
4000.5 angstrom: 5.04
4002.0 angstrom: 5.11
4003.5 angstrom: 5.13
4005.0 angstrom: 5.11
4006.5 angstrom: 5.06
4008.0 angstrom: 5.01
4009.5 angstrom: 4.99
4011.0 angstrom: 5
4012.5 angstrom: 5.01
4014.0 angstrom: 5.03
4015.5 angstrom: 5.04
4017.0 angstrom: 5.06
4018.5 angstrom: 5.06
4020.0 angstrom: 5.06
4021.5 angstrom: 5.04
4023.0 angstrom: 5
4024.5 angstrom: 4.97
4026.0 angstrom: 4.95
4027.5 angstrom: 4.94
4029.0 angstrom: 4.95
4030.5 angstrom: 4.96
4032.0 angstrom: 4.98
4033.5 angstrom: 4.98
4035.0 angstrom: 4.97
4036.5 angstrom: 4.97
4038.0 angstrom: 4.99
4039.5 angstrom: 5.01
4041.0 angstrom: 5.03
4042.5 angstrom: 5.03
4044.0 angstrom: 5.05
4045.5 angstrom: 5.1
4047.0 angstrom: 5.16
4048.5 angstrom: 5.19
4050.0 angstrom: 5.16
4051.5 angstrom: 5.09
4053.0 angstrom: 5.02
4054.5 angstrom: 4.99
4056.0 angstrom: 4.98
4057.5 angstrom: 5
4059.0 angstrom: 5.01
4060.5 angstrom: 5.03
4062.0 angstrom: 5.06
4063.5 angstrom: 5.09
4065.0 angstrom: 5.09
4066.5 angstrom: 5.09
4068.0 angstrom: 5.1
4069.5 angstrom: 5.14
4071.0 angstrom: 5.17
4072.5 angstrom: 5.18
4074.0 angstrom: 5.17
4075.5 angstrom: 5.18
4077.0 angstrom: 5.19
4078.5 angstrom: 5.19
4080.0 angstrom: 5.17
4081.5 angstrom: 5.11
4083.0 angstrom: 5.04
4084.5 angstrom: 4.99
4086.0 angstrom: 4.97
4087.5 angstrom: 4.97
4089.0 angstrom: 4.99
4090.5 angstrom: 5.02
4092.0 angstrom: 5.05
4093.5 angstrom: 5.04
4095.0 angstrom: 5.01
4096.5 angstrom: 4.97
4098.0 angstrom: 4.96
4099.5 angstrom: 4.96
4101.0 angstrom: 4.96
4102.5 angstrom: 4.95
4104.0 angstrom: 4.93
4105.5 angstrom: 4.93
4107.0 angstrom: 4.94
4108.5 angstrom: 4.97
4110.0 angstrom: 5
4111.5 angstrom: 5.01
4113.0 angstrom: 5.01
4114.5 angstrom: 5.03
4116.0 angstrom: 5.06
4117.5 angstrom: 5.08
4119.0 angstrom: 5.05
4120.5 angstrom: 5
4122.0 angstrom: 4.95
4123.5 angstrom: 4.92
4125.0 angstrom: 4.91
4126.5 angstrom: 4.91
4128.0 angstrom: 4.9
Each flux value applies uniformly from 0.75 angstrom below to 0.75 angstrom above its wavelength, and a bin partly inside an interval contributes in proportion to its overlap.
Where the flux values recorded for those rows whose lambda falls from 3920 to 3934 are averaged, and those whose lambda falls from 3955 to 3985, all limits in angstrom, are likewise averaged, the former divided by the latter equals 1.000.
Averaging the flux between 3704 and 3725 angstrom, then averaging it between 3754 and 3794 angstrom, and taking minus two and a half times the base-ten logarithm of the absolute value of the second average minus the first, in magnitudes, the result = 2.0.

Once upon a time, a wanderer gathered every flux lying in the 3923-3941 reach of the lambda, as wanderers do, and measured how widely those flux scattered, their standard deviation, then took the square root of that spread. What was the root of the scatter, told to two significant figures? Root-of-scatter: 0.28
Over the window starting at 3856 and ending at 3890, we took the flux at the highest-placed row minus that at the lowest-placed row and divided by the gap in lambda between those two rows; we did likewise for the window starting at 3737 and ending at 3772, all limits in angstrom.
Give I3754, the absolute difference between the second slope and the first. 0.0052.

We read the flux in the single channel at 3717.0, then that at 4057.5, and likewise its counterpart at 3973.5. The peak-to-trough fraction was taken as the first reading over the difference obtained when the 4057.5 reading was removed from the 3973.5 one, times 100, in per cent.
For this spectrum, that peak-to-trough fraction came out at 3483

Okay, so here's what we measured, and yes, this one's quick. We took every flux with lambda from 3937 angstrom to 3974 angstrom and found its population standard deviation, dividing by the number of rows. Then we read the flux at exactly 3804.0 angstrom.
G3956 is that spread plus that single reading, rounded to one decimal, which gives 5.8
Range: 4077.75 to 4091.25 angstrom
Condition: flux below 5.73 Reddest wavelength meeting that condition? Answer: 4090.5 angstrom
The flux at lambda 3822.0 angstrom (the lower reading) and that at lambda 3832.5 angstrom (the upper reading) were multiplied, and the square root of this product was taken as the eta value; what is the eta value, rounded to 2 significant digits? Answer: 5.6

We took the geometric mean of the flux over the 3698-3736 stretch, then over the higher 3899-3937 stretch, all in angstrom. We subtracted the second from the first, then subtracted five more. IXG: -4.02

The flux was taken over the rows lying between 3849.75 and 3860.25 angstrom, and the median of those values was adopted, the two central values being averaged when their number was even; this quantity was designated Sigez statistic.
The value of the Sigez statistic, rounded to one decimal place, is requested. 6.0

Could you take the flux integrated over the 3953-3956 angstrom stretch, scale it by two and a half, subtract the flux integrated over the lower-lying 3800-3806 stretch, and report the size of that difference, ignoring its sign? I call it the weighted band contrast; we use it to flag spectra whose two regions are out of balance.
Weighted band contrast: 5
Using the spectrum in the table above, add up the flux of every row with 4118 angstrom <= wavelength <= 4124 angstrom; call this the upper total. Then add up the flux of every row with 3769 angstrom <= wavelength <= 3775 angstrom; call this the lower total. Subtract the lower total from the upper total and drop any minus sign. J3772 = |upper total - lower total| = 4.7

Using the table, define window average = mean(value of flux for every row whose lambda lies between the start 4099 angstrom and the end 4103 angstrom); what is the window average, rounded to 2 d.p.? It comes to 4.96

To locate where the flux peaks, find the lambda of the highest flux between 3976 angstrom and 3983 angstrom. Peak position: 3978.0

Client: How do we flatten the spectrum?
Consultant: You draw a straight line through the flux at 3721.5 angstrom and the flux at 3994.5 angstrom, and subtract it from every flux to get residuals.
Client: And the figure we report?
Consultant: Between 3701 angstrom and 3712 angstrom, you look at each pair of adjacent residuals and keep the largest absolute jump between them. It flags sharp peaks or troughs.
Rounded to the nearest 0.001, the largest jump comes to 0.083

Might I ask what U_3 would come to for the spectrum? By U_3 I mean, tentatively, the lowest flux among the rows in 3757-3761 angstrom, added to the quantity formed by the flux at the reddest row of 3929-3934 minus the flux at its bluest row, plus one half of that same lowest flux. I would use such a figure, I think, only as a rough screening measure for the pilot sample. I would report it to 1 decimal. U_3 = 9.5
